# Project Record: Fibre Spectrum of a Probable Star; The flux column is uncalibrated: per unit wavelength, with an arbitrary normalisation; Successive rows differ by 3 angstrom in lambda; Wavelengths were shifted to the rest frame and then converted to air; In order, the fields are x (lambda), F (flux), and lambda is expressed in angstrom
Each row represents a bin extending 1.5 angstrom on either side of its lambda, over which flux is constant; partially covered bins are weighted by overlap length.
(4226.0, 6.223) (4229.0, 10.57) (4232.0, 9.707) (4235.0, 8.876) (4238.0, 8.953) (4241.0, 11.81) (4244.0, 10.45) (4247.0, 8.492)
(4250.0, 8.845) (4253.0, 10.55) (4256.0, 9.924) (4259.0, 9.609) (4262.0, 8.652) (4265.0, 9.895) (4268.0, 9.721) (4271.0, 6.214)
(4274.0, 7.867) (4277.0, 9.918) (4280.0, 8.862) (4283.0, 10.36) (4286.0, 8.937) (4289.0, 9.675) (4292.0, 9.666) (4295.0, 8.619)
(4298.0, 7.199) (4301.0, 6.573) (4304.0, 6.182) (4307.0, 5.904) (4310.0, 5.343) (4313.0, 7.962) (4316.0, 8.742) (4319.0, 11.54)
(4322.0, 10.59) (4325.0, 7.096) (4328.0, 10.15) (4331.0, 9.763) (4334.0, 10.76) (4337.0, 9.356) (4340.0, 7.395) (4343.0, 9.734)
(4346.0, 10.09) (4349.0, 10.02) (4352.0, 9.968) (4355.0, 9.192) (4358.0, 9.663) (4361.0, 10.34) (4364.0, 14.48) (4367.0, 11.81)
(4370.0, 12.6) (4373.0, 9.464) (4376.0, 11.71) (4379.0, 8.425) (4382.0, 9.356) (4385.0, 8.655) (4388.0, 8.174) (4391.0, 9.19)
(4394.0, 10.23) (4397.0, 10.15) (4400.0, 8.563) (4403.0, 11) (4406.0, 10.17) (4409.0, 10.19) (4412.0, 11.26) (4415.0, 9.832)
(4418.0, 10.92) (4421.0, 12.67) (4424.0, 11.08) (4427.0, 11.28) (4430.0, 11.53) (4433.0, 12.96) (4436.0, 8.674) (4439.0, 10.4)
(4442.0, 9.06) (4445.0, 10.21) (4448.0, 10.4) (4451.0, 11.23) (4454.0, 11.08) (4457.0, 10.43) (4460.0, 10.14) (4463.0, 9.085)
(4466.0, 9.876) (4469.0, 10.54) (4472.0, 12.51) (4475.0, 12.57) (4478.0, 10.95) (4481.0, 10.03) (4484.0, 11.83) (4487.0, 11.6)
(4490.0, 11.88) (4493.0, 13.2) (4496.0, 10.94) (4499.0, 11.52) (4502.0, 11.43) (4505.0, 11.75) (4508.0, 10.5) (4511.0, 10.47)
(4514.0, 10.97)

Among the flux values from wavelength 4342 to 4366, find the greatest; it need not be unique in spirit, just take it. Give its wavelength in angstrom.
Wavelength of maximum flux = 4364.0 angstrom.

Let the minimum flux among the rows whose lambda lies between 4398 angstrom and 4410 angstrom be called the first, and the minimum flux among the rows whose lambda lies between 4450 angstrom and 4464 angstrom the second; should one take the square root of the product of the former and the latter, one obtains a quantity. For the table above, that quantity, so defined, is 8.8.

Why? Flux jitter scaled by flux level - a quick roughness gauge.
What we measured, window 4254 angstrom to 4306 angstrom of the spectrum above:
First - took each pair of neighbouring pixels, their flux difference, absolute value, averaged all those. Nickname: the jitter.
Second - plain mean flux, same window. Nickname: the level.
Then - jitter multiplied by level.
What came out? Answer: 9.8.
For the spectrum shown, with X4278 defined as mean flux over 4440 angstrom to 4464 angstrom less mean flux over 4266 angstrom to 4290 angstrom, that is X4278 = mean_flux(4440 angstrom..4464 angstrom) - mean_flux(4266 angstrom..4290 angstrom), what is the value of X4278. 1.3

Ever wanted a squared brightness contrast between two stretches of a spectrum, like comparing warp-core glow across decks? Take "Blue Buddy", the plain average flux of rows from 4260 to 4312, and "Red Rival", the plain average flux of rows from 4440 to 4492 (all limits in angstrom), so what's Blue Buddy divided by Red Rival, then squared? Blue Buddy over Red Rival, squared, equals 0.579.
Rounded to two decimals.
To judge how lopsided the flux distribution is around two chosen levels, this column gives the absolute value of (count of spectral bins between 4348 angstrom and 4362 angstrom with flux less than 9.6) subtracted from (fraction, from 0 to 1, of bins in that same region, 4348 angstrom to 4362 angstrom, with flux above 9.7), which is 0.40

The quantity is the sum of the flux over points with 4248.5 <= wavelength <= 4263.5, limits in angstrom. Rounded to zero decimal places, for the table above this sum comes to 48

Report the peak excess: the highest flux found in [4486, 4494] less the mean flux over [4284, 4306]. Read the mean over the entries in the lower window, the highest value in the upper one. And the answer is 5.1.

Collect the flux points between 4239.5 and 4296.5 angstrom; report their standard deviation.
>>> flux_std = 1.2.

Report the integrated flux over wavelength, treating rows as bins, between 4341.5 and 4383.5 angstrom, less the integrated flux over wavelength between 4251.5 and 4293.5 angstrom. 51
